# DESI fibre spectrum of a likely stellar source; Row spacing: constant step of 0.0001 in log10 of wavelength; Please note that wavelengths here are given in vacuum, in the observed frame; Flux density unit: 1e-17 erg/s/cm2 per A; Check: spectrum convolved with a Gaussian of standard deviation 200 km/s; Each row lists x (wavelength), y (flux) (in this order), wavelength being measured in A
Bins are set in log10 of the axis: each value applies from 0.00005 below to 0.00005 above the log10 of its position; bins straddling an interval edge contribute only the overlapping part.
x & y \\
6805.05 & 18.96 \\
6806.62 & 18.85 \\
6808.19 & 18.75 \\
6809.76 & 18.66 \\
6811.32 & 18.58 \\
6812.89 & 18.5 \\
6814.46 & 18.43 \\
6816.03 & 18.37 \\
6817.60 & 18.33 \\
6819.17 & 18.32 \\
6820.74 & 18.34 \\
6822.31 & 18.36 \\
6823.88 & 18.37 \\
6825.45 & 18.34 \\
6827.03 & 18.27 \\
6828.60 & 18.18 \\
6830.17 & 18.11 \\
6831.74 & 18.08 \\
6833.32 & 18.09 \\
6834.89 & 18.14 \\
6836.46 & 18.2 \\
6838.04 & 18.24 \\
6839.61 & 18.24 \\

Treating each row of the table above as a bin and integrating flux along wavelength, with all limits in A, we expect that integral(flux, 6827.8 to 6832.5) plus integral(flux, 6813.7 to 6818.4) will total 172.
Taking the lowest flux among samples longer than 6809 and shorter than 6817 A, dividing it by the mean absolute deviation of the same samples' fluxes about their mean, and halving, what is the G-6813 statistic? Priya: 103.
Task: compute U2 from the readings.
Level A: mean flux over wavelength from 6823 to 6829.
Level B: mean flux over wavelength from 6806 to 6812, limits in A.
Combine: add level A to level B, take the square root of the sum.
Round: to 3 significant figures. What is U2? 6.08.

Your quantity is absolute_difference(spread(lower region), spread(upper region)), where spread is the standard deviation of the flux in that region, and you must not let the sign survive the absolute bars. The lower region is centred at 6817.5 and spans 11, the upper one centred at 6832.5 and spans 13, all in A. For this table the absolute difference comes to 0.006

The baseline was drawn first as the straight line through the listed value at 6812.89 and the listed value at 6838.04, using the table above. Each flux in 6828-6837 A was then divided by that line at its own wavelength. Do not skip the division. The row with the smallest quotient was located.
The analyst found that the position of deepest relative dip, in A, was 6831.74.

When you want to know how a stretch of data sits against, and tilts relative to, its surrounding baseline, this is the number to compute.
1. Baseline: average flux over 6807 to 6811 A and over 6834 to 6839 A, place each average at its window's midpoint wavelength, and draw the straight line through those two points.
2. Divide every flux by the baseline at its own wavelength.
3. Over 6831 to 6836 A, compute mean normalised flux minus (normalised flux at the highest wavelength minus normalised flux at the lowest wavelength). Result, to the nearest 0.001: 0.985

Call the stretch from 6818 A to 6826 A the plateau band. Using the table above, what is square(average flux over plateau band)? 337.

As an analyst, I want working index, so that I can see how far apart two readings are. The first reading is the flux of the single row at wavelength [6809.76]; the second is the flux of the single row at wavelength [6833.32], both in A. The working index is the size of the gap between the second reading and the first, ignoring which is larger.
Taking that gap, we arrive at 0.57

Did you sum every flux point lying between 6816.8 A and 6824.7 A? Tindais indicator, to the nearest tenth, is 91.7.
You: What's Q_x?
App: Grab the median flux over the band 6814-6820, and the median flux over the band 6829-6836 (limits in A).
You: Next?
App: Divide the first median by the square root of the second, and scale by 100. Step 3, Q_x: 431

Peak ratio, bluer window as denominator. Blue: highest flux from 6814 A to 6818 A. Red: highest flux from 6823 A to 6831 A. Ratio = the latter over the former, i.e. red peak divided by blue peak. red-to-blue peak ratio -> 0.997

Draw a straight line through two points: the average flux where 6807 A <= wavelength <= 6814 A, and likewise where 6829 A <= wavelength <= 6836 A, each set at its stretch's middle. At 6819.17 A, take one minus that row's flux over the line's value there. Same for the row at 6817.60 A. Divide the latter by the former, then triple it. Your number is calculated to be 4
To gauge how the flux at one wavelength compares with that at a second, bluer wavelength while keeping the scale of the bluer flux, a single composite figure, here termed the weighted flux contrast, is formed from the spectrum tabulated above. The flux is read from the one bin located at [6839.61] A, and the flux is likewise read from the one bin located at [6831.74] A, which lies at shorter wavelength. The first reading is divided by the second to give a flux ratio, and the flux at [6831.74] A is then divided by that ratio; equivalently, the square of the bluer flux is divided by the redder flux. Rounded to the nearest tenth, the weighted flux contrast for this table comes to 17.9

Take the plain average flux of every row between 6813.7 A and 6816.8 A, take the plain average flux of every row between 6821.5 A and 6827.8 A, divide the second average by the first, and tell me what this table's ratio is 0.996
